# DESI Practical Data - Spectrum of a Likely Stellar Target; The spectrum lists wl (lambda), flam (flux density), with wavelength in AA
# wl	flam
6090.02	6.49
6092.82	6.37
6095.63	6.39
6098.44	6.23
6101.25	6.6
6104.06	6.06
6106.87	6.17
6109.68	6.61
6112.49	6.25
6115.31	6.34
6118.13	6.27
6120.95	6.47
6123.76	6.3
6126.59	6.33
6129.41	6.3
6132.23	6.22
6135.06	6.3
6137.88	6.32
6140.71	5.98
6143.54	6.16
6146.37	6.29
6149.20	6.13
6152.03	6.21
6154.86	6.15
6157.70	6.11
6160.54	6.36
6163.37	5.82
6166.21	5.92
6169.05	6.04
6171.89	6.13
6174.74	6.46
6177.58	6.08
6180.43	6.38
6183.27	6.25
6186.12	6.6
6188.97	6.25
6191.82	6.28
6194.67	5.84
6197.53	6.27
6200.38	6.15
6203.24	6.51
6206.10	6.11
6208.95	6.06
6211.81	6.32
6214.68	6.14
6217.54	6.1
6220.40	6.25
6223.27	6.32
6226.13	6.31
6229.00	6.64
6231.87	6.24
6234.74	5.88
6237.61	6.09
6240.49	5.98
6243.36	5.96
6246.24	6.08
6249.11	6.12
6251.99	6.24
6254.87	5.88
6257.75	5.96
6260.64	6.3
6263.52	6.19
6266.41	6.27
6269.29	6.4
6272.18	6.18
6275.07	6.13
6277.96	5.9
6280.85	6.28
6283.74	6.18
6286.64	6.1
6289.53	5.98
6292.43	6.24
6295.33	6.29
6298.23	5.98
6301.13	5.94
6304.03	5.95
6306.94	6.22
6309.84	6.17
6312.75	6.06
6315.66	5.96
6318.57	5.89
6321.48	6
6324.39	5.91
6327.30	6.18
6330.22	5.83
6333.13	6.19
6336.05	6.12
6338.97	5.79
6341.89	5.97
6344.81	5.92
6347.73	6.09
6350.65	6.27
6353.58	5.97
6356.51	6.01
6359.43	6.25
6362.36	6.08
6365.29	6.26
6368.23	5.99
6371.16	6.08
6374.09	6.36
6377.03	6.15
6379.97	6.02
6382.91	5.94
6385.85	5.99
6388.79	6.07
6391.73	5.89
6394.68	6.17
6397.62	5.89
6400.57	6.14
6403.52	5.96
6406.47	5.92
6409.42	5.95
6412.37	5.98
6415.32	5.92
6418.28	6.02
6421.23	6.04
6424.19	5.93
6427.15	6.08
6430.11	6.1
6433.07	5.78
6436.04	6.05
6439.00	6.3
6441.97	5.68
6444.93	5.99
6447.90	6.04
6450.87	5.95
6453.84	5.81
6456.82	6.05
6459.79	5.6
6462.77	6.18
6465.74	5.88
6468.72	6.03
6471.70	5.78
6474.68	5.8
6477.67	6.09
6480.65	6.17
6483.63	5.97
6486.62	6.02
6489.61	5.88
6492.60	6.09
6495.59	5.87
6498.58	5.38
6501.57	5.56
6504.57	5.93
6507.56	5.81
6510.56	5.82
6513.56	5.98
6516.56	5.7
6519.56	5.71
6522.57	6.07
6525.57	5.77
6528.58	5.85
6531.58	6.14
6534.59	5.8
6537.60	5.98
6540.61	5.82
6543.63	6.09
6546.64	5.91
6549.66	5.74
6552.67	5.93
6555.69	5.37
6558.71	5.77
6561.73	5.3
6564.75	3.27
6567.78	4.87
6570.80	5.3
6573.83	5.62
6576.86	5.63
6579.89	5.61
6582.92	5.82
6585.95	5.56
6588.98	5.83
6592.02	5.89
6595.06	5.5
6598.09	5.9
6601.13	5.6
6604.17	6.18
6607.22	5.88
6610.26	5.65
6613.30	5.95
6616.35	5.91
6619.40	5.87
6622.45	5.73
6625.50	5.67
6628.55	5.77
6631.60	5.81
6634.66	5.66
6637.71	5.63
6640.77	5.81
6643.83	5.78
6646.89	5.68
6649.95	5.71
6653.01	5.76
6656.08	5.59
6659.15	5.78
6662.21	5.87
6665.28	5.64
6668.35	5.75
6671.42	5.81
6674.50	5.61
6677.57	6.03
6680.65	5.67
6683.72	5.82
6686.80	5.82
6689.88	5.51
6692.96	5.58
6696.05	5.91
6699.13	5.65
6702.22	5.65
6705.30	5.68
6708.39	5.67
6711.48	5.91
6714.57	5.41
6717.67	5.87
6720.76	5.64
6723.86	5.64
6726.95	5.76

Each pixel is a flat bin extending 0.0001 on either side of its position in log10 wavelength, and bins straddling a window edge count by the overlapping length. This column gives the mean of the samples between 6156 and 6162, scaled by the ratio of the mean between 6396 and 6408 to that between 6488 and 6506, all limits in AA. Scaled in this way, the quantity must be 6.44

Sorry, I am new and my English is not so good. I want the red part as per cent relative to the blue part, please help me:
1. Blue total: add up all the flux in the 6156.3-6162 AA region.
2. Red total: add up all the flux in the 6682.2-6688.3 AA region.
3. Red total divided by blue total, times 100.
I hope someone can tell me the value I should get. 93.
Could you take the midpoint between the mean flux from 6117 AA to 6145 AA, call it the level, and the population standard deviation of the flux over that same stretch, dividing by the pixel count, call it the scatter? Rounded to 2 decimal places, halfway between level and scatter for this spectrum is 3.19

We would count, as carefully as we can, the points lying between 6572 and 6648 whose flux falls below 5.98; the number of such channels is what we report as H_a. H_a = 24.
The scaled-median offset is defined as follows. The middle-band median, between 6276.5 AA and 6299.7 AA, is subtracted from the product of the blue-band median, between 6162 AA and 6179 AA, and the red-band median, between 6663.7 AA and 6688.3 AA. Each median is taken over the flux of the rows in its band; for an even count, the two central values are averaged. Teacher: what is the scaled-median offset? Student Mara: 28.9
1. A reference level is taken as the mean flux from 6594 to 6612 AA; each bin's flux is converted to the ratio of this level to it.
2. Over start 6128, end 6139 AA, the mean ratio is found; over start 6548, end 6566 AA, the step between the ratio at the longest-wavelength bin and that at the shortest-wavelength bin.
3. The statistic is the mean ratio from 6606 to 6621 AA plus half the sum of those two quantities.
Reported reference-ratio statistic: 1.83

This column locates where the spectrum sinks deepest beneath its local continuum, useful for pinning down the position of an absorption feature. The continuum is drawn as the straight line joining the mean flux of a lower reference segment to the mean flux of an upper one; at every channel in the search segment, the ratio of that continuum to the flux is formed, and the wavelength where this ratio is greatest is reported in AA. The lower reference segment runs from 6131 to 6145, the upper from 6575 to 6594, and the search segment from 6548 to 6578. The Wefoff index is 6564.75 AA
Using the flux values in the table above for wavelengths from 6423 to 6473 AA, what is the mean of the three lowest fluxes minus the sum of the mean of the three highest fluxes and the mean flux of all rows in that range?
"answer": -6.5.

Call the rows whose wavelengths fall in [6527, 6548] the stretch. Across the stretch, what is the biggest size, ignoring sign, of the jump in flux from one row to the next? 0.34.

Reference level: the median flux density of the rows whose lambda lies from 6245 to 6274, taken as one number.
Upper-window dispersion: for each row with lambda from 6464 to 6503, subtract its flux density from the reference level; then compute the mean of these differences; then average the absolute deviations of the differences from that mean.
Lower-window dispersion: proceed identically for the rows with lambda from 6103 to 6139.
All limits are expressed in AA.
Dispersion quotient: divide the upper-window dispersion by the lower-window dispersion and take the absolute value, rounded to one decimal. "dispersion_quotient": 1.9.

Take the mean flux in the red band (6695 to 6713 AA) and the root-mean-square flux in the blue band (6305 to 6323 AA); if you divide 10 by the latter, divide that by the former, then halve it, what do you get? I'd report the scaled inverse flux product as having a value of 0.144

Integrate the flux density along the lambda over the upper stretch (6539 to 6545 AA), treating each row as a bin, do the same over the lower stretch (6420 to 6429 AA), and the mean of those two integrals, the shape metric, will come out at 45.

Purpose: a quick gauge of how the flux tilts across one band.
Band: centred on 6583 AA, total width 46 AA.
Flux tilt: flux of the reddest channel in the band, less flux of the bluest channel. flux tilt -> 0.9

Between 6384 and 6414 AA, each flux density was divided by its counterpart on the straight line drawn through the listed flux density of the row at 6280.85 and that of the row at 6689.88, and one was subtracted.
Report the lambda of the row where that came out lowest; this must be 6391.73 AA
